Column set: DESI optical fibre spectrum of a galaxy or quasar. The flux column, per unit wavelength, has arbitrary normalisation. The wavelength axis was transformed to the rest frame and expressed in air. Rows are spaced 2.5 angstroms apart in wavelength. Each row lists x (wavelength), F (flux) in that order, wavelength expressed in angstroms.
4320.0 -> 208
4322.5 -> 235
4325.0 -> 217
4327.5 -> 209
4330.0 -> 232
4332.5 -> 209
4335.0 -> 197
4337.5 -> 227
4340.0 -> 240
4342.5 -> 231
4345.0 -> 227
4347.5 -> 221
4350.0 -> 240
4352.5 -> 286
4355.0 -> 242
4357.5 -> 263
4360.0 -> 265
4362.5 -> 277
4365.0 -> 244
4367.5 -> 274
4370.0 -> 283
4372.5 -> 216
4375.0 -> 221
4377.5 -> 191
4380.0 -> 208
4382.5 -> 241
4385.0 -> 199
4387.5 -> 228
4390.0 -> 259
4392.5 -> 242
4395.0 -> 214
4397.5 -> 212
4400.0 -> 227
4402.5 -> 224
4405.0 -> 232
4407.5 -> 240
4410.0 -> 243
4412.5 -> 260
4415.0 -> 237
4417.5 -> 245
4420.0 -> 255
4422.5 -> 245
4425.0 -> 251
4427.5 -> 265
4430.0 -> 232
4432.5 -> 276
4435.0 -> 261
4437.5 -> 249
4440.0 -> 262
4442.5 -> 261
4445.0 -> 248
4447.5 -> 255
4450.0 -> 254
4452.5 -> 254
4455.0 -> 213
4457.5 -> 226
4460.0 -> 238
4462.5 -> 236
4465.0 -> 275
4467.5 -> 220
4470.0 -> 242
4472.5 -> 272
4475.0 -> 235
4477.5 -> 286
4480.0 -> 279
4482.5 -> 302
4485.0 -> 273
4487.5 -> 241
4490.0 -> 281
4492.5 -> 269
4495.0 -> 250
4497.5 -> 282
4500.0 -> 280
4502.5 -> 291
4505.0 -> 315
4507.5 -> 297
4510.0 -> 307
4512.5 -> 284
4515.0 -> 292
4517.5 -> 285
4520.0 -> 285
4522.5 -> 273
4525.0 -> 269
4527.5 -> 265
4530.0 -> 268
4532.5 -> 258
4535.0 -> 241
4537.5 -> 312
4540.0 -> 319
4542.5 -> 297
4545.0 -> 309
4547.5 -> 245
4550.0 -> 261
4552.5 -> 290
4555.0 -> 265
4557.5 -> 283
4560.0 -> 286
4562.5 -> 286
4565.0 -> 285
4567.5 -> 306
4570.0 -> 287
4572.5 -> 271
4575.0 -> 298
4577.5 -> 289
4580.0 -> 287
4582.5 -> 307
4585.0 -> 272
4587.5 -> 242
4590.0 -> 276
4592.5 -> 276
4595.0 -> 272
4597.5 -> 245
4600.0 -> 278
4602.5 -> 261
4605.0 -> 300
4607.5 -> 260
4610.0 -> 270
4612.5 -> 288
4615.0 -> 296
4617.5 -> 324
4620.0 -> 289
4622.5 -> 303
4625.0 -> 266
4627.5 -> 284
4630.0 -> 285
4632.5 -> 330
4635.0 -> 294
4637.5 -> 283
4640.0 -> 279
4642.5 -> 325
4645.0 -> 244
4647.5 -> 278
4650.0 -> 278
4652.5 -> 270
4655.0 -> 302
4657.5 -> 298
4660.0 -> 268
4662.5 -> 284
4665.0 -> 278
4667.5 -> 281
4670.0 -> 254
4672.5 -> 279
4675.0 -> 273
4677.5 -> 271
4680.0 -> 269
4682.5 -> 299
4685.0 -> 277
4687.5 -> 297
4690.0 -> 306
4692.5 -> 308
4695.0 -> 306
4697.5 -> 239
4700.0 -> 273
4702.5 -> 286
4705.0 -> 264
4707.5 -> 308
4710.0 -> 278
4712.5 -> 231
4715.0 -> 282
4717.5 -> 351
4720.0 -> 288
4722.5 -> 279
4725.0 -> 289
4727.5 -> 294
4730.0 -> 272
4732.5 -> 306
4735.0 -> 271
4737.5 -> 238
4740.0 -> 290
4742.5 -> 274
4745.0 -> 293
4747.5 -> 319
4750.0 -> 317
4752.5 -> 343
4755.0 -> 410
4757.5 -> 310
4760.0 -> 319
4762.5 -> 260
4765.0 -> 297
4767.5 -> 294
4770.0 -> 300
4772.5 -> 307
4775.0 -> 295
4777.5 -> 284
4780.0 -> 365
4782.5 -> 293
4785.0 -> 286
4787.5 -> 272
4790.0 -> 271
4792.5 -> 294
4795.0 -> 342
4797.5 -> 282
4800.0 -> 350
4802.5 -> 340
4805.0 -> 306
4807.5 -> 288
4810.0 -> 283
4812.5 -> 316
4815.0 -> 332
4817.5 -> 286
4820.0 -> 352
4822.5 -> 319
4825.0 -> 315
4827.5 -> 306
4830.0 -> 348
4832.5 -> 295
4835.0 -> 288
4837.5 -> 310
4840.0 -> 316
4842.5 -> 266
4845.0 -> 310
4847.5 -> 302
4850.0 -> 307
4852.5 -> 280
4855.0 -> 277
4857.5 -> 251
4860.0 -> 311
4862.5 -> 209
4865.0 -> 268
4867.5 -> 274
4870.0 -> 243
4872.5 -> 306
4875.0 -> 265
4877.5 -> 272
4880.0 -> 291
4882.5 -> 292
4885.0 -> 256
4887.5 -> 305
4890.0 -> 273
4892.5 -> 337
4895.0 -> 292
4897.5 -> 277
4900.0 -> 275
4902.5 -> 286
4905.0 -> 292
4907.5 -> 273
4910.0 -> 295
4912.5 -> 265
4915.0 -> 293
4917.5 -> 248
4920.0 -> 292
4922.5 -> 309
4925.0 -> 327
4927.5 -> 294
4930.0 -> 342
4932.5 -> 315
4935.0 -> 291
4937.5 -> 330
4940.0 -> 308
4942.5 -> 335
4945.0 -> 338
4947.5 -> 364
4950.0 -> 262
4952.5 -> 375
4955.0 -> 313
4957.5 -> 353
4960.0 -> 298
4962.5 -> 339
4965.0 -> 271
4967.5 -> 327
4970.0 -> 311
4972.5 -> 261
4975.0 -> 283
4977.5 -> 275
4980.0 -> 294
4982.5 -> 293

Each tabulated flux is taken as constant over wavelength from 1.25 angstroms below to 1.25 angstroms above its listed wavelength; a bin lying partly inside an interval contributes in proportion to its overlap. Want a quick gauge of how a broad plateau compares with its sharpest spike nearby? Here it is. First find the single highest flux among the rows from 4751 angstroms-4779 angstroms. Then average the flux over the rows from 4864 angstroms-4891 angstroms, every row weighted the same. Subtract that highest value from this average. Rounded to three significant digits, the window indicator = -133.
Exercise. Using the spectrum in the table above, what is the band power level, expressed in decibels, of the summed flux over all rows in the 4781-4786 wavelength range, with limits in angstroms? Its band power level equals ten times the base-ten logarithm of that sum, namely 27.6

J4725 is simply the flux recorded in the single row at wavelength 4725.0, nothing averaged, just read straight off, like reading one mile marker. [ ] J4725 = 289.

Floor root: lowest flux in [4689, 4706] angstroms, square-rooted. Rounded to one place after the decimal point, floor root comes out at 15.5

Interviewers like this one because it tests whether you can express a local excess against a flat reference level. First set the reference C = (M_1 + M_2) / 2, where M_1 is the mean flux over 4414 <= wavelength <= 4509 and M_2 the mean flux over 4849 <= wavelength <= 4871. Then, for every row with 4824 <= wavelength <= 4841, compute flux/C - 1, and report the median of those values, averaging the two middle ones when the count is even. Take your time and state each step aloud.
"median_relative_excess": 0.17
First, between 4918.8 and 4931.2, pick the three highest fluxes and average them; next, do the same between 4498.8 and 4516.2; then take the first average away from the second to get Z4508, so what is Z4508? -20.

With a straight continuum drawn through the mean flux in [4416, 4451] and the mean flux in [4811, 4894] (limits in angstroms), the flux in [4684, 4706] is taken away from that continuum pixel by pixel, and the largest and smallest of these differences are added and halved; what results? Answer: 5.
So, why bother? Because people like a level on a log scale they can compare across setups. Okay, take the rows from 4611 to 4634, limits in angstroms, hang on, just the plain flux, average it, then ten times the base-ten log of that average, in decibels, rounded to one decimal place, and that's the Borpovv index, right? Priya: 24.7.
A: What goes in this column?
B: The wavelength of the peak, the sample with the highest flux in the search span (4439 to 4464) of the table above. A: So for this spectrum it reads 4440.0 angstroms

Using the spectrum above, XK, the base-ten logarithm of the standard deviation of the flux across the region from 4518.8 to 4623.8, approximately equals 1.31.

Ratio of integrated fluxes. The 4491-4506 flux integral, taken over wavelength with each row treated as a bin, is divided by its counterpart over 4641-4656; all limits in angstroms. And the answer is 0.99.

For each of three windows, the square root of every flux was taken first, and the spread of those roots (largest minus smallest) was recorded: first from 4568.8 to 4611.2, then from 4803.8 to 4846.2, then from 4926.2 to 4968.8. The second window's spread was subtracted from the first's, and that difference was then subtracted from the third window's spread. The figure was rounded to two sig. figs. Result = 3.7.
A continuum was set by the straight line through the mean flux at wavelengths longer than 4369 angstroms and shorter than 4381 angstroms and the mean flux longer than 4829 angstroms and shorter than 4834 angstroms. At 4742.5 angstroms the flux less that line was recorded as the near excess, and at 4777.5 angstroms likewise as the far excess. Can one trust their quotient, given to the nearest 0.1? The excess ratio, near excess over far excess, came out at 1.1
